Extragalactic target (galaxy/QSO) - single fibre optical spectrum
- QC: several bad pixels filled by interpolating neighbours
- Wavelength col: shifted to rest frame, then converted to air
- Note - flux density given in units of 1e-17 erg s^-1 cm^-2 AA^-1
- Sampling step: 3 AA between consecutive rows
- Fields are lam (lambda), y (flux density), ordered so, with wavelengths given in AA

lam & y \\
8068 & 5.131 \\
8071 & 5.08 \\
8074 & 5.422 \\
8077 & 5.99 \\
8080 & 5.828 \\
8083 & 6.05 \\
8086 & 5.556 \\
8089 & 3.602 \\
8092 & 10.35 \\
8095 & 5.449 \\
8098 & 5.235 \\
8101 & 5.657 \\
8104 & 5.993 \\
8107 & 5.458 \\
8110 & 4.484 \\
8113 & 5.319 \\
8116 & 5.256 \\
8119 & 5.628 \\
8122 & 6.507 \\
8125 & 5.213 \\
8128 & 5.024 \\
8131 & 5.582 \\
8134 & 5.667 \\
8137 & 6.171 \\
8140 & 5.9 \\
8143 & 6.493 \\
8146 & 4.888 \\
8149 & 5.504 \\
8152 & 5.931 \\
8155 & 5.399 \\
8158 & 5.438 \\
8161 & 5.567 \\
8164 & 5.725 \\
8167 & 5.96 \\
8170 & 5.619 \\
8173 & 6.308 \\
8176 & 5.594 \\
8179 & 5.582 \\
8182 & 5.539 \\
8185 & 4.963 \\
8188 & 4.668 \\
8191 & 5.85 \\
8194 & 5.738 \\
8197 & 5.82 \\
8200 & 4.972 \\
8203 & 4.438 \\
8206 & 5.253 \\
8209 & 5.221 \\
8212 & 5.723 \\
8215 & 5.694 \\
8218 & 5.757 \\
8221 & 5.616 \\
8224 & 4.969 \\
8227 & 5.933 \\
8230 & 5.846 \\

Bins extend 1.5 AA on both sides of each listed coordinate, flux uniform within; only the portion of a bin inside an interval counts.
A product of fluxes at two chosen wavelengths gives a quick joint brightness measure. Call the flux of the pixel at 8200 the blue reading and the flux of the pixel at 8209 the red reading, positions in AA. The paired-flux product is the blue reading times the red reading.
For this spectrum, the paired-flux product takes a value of 26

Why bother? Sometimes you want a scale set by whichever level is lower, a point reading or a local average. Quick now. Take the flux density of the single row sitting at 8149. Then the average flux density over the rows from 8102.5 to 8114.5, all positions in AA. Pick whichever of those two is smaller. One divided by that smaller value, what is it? 0.188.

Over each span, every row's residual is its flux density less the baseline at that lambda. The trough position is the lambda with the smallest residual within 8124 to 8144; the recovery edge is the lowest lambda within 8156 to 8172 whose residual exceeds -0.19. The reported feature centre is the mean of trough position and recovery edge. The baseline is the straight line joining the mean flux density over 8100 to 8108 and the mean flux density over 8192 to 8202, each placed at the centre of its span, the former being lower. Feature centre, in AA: 8143.0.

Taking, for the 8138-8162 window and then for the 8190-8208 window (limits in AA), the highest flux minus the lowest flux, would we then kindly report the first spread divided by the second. 1.14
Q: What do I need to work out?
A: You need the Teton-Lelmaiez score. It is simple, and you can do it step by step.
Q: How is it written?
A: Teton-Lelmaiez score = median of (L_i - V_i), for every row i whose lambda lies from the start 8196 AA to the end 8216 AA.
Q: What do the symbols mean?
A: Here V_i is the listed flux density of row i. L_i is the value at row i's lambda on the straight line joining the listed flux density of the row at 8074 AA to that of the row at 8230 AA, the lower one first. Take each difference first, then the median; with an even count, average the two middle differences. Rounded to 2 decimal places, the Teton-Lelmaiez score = 0.53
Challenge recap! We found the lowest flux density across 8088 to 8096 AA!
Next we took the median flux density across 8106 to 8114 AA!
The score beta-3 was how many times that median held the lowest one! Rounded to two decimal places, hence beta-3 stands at 1.48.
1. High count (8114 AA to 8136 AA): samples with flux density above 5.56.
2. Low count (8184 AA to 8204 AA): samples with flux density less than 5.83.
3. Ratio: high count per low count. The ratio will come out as 0.67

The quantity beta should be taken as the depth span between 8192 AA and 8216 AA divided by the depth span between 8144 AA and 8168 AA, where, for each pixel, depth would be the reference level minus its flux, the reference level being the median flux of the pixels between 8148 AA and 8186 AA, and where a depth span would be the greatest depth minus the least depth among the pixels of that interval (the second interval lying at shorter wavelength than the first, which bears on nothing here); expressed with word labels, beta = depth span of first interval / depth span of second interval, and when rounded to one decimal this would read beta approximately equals 1.3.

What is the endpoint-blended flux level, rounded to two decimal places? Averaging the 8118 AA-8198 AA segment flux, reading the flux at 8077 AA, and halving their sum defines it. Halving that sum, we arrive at 5.81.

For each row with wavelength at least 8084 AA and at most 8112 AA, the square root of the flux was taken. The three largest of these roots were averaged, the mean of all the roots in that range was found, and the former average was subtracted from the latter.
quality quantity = -0.306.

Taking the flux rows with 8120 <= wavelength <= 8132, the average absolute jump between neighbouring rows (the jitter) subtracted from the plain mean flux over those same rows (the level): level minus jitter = 4.90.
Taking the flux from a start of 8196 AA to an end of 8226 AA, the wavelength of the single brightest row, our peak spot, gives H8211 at 8197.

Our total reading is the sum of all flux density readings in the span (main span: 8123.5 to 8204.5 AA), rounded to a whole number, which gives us 150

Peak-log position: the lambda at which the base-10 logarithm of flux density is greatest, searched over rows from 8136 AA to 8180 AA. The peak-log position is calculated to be 8143 AA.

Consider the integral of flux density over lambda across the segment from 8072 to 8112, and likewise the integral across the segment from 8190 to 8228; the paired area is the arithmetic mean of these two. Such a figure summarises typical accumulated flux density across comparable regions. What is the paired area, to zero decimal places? 219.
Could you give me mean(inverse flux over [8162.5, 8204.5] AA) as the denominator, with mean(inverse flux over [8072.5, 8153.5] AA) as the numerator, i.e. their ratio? 0.98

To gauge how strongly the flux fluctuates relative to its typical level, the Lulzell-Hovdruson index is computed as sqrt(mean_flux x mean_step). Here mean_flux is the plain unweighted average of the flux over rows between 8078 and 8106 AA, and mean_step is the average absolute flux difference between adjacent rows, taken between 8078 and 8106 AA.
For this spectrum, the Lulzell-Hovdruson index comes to 3.38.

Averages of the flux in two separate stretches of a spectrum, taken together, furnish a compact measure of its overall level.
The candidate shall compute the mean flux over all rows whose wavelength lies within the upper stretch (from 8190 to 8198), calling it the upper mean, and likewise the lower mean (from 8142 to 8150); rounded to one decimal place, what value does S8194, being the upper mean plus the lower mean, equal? 11.4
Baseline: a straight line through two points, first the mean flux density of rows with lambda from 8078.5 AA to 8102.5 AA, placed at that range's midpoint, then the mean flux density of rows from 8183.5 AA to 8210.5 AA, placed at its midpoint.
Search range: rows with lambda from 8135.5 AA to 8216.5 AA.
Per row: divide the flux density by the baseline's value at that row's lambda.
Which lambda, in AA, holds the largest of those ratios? 8173 AA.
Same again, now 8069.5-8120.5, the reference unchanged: 8092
